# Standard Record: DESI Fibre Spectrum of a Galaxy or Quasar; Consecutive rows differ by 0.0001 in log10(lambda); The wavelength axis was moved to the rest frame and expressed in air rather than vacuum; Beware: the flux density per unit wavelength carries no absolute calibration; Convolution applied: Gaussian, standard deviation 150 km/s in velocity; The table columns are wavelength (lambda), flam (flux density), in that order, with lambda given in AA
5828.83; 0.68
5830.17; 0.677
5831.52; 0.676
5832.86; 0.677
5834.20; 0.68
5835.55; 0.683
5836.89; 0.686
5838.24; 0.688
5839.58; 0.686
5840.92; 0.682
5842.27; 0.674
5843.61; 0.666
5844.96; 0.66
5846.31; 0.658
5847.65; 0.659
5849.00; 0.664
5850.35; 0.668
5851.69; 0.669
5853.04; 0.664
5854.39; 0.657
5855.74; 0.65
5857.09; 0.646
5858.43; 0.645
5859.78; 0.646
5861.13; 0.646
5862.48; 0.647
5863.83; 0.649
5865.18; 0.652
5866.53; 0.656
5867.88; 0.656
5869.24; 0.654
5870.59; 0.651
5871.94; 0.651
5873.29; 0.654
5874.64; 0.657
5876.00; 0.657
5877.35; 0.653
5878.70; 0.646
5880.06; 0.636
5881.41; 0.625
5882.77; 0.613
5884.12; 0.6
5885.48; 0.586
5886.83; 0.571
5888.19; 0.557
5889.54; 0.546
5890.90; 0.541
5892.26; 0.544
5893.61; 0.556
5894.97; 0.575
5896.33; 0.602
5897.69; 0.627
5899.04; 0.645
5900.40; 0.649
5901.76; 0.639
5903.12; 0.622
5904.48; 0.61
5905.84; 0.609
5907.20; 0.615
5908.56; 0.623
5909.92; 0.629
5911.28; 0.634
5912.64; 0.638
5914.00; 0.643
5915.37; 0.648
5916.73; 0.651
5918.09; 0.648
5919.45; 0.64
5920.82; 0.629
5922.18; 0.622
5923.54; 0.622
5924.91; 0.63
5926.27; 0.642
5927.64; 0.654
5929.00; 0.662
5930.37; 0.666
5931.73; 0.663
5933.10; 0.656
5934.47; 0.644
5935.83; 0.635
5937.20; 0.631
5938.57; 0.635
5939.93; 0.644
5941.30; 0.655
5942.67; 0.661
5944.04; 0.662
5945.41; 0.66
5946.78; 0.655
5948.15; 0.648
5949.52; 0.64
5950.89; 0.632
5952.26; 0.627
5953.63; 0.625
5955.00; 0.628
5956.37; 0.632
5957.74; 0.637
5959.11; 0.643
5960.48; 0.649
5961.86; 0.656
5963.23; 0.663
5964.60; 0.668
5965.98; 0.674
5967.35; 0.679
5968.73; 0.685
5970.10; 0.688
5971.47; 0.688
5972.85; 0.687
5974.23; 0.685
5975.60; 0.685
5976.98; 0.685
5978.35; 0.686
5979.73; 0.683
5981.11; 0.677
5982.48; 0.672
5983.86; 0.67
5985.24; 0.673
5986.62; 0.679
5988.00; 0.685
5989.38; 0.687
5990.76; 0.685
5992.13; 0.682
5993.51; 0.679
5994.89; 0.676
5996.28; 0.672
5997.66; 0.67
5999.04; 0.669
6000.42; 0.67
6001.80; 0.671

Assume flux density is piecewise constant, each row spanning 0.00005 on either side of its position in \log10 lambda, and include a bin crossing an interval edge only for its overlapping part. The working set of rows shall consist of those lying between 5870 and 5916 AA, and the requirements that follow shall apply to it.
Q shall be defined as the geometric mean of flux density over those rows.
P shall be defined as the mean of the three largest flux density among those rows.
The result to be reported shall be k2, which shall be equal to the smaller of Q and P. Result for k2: 0.615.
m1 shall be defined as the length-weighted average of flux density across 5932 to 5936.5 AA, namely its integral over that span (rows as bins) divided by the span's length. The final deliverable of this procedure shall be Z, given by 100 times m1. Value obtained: 64.7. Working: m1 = 0.647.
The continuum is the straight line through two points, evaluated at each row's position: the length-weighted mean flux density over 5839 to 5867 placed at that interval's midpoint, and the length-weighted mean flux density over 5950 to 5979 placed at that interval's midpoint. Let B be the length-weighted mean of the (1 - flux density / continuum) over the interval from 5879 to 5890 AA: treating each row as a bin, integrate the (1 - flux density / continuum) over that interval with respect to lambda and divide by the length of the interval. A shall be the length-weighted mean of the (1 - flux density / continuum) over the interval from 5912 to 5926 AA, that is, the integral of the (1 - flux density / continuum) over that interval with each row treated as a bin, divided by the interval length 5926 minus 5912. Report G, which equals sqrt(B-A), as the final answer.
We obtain 0.252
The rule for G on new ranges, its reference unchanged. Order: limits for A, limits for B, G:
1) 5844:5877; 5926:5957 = 0.128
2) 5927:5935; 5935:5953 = 0.141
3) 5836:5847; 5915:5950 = 0.217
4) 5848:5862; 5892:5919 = 0.230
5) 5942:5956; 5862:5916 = 0.176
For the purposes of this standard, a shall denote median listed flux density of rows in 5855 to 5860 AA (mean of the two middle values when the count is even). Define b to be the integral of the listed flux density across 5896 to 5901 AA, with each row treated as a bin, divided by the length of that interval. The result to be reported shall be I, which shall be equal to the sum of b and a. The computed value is 1.279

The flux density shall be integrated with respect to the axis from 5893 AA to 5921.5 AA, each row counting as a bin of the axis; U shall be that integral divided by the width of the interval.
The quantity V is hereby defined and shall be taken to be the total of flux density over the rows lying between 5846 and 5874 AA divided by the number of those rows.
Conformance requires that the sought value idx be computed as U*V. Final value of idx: 0.409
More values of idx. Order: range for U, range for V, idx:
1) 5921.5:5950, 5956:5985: 0.434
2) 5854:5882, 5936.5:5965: 0.419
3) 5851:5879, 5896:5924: 0.412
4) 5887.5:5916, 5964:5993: 0.413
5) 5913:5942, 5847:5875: 0.421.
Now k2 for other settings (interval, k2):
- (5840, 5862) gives 0.660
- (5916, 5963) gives 0.644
